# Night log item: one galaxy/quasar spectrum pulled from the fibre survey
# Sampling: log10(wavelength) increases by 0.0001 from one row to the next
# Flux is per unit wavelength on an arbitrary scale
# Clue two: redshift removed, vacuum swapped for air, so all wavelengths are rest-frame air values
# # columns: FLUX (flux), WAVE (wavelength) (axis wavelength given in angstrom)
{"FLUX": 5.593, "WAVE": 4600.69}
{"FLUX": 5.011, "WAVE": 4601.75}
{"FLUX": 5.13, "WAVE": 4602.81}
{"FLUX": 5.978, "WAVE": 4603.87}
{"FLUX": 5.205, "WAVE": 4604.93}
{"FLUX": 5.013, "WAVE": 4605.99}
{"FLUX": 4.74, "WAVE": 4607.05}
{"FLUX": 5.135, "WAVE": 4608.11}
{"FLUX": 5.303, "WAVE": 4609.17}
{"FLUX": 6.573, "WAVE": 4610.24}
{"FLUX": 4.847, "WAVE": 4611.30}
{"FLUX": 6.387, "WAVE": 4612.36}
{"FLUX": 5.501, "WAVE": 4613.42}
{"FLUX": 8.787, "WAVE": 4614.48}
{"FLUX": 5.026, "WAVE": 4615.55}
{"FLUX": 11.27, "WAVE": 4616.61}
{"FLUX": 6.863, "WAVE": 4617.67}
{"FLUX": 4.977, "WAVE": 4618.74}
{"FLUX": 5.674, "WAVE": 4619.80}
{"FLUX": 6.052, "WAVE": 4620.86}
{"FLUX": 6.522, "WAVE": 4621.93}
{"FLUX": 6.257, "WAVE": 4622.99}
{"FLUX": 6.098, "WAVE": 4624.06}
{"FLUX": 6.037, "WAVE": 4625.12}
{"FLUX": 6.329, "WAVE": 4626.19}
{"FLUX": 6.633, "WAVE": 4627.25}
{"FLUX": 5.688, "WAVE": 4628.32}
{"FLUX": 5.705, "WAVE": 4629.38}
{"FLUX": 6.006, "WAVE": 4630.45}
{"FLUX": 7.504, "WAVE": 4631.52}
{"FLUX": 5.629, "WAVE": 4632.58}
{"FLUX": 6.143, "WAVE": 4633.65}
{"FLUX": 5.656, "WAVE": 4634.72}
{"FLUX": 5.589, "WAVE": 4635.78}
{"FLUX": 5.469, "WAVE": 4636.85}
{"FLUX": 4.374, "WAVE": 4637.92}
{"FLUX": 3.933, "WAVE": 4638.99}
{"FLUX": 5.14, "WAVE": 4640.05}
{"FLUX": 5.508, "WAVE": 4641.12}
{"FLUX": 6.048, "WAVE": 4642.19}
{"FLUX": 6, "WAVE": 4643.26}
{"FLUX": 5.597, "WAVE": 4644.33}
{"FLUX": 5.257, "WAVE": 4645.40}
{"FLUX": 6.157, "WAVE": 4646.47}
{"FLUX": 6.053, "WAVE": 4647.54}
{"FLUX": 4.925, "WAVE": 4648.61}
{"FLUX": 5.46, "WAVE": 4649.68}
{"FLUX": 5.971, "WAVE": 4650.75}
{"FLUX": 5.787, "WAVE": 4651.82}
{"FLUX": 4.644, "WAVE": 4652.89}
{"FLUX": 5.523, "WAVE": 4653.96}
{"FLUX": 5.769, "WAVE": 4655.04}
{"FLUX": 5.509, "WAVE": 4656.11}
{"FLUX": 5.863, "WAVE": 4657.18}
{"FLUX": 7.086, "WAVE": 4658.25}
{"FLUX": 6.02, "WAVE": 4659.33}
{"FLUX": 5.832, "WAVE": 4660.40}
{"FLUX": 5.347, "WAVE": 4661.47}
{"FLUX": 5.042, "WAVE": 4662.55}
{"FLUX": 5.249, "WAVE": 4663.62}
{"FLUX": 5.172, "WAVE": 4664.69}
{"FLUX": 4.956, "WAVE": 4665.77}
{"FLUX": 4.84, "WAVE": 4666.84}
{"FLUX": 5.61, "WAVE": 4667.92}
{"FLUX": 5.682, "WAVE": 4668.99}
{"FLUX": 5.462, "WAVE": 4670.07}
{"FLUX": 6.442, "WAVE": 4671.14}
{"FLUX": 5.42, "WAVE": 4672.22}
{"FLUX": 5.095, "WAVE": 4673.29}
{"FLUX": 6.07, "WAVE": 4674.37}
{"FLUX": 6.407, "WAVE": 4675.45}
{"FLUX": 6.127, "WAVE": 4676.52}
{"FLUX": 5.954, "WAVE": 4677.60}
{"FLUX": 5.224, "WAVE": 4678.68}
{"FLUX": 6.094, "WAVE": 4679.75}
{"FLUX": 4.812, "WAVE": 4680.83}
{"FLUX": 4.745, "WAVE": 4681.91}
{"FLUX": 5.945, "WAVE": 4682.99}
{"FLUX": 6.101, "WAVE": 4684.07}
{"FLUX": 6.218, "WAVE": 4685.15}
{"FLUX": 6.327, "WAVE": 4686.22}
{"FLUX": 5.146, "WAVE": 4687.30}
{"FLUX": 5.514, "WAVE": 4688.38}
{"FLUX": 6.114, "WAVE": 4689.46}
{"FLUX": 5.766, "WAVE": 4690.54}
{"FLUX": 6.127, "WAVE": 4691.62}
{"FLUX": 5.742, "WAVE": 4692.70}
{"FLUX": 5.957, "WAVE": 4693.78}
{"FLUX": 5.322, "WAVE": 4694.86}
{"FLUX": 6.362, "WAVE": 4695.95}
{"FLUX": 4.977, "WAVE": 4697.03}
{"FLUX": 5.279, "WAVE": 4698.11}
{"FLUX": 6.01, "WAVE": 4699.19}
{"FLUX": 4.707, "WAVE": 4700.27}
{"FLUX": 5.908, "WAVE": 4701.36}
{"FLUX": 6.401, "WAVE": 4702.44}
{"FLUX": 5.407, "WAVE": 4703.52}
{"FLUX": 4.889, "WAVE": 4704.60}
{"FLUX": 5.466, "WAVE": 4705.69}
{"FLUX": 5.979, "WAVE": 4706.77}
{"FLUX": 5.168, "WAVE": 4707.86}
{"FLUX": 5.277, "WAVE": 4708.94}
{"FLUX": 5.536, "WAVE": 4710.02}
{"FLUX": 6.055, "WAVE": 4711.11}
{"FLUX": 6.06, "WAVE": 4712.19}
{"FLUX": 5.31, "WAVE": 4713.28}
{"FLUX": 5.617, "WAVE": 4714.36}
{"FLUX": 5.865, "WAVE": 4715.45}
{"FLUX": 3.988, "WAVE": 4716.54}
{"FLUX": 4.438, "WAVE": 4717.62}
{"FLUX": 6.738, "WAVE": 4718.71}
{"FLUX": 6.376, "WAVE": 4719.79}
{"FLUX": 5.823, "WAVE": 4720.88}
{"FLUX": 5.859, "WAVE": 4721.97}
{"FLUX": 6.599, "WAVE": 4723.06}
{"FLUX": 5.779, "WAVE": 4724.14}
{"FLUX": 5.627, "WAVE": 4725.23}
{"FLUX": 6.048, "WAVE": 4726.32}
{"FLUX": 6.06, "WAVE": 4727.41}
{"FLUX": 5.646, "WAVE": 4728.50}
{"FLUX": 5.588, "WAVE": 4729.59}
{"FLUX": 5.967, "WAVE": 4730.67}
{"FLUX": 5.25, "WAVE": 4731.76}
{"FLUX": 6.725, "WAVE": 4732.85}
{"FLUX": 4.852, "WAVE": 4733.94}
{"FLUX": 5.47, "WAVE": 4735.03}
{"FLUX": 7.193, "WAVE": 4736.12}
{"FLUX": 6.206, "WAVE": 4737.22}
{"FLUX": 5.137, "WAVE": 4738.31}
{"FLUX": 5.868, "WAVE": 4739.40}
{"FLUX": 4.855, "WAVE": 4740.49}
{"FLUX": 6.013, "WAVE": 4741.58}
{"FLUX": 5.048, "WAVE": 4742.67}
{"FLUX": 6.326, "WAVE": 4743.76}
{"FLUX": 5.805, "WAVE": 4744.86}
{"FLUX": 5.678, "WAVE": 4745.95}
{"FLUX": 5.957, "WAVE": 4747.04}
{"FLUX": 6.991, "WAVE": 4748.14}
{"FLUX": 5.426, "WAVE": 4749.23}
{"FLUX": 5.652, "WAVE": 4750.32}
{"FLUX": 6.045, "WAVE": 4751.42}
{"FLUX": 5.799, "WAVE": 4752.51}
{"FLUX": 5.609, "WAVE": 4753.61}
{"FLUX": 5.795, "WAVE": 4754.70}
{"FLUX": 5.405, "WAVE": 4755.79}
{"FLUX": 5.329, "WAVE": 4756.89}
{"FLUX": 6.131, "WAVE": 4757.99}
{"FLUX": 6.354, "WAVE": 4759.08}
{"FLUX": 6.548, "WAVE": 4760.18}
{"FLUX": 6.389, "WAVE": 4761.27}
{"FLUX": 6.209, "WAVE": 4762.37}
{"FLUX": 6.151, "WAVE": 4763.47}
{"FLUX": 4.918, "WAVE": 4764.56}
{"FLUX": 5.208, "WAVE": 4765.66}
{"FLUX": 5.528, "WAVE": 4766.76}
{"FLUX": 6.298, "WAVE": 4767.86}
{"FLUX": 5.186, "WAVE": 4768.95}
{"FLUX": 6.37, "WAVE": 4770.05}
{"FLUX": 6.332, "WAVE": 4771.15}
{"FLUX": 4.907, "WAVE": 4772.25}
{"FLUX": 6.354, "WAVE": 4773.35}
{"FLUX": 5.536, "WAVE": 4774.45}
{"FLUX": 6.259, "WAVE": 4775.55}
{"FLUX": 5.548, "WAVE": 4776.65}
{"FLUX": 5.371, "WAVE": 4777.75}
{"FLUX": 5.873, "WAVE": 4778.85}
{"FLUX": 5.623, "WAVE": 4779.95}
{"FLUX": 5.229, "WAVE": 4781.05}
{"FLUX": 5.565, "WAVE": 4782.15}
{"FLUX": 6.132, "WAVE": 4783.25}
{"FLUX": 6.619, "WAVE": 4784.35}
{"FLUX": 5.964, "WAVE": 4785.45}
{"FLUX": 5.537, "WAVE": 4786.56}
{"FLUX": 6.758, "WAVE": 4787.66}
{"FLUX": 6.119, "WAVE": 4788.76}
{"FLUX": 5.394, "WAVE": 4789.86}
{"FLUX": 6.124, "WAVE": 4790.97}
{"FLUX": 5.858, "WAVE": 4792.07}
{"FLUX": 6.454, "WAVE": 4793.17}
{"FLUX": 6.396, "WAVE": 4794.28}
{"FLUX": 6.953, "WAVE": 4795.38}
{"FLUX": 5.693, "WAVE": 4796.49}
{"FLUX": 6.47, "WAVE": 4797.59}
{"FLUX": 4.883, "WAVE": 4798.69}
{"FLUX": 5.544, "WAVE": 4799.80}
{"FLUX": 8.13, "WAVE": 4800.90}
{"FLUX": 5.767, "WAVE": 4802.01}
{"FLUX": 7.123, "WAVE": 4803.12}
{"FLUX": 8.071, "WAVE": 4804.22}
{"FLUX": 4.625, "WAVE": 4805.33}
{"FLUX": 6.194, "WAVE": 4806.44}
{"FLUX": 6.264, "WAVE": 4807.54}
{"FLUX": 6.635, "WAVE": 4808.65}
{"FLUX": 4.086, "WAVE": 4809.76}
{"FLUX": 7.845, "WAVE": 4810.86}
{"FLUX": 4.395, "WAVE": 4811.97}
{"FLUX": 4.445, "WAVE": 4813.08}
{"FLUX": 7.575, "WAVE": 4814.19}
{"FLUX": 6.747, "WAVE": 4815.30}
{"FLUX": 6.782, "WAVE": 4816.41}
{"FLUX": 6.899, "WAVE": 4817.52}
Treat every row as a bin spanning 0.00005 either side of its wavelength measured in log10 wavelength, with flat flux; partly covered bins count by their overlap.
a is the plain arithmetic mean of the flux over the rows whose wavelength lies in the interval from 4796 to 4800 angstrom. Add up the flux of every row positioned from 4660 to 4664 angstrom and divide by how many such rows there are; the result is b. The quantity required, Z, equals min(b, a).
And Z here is 5.4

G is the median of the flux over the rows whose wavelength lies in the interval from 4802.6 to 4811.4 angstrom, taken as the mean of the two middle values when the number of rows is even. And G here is 6.45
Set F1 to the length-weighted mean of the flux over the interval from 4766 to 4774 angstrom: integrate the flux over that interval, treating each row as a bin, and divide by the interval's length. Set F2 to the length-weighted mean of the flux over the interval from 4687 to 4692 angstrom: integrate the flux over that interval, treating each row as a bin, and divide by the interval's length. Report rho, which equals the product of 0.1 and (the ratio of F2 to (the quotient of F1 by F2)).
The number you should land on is 0.57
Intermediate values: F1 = 5.8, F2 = 5.7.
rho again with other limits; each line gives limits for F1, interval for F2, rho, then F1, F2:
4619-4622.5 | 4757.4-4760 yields 0.65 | 6.0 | 6.3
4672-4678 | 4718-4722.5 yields 0.64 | 5.9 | 6.1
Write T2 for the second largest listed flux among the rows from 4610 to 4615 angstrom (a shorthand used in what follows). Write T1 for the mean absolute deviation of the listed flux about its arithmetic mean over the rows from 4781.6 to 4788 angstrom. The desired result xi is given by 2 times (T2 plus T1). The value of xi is 14.0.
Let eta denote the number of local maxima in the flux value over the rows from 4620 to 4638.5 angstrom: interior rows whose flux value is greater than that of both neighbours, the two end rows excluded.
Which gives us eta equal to 4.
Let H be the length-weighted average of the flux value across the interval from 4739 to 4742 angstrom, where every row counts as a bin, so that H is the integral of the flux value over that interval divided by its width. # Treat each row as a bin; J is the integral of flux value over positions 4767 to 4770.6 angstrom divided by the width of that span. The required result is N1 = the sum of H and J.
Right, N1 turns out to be 11.5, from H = 5.6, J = 5.92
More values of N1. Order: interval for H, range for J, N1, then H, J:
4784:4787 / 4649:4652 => 11.7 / 6.0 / 5.70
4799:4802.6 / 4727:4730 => 12.1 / 6.4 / 5.75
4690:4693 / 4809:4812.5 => 11.4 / 5.9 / 5.52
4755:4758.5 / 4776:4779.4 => 11.2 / 5.6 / 5.62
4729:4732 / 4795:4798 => 12.0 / 5.7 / 6.33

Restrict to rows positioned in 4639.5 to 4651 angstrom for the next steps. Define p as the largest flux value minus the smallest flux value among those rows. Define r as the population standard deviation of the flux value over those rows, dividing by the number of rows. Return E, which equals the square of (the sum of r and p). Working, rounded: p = 1.23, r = 0.40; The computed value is 3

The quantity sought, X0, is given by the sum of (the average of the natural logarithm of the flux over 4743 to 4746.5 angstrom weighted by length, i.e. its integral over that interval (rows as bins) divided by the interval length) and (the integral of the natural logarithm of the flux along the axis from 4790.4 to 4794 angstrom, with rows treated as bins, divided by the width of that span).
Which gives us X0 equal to 3.58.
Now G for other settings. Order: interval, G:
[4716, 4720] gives 5.41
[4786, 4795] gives 6.12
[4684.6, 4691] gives 5.94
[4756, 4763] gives 6.28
